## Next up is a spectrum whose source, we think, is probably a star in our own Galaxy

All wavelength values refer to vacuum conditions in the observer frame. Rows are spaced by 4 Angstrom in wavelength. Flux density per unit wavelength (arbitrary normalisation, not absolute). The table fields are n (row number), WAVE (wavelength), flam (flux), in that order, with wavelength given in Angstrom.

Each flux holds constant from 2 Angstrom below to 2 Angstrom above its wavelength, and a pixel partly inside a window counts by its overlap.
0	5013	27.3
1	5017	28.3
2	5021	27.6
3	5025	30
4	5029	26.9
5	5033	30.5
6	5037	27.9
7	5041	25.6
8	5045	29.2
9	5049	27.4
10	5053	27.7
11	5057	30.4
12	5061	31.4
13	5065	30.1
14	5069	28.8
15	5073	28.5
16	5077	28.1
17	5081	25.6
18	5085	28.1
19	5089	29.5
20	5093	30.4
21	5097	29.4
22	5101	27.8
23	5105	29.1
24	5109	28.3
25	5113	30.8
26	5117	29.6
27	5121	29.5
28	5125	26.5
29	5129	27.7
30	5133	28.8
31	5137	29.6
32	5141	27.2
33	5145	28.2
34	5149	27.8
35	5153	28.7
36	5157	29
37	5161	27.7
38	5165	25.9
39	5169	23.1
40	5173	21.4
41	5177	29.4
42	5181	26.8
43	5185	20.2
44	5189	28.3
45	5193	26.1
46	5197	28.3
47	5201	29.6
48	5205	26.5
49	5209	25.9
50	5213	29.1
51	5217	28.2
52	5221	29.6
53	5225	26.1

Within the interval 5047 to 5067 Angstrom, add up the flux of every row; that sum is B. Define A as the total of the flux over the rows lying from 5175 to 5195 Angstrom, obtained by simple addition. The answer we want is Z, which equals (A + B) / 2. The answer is 138.9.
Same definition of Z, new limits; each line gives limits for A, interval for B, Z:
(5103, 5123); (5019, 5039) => 145.1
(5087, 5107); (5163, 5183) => 136.4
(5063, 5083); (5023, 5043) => 141.0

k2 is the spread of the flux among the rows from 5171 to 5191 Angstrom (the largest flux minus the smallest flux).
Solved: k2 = 9.2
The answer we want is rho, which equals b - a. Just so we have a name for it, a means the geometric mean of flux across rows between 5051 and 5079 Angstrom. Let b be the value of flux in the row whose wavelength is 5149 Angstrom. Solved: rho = -1.5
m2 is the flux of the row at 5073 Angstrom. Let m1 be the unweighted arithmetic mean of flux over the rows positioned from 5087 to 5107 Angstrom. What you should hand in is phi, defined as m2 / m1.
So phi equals 0.97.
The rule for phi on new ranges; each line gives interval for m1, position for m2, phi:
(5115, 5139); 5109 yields 0.99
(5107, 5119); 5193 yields 0.88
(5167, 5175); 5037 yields 1.25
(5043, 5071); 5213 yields 0.99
